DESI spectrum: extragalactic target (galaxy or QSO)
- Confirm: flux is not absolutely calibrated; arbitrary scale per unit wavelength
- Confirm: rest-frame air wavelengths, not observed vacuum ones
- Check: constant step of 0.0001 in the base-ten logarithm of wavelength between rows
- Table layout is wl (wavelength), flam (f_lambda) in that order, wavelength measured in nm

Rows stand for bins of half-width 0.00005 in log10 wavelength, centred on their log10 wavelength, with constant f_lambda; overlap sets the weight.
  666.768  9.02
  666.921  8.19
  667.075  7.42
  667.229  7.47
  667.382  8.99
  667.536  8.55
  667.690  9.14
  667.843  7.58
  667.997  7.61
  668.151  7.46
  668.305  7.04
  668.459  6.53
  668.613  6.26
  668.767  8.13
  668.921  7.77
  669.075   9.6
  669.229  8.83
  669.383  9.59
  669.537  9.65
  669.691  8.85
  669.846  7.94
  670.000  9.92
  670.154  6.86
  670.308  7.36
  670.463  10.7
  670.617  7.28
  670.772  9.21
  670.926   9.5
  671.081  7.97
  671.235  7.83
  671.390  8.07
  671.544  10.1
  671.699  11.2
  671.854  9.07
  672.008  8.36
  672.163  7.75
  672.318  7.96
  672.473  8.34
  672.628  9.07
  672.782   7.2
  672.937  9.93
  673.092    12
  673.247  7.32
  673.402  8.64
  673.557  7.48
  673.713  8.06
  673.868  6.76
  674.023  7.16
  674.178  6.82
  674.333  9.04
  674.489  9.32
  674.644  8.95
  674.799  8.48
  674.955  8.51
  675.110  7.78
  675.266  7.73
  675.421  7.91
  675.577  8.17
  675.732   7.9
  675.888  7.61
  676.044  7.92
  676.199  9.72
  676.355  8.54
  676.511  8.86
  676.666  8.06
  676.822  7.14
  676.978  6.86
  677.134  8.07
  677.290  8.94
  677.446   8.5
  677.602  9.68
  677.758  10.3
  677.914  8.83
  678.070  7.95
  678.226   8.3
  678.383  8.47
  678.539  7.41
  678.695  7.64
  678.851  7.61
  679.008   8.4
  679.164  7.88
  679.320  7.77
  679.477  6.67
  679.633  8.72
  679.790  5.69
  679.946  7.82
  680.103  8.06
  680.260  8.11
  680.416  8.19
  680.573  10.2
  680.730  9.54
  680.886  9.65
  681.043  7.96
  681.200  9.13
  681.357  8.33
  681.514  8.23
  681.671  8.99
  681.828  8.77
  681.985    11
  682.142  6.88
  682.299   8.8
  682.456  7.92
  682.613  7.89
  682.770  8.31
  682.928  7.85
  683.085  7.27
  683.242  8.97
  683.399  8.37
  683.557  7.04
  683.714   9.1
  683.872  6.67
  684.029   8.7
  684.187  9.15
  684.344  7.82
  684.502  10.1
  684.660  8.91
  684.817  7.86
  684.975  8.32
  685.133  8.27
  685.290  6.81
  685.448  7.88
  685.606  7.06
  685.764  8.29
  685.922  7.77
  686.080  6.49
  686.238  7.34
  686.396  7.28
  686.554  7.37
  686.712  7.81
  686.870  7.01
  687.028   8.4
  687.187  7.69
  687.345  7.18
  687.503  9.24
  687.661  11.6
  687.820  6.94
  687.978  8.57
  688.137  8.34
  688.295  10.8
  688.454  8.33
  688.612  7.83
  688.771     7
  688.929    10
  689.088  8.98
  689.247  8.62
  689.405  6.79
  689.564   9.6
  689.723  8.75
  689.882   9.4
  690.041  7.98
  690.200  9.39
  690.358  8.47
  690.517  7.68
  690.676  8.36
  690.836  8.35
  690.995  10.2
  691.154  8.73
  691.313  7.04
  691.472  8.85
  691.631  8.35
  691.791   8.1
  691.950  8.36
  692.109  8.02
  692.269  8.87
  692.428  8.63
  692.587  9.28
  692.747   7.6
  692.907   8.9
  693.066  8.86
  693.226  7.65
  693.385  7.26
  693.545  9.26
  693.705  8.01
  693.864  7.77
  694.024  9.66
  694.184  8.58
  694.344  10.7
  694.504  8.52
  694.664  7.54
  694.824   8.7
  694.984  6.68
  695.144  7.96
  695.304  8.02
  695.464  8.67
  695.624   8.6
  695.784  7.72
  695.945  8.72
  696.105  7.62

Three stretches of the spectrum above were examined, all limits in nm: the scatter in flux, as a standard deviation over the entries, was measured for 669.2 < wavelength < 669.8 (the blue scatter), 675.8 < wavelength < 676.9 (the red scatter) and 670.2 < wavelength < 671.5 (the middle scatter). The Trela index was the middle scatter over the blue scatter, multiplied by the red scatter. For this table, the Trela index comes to 2.3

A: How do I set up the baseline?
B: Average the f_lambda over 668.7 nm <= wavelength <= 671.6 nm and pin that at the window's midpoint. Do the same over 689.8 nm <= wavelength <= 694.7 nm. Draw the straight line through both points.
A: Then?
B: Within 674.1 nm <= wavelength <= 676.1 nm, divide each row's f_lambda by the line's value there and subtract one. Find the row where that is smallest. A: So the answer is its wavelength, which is 674.178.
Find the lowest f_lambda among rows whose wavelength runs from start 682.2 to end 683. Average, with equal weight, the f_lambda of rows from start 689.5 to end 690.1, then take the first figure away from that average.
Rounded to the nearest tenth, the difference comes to 1.1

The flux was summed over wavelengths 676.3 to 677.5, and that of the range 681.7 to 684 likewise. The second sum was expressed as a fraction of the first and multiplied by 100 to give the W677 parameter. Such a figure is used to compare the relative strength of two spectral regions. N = 177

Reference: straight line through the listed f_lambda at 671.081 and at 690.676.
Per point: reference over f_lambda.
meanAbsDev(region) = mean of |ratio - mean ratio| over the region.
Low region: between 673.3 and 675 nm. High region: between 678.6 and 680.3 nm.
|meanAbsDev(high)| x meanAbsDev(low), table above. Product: 0.0091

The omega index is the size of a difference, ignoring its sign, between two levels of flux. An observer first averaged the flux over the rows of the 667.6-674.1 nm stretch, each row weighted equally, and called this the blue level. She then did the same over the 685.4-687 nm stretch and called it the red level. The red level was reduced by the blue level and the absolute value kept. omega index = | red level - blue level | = 1.0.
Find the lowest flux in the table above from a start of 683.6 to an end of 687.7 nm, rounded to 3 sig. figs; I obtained 6.49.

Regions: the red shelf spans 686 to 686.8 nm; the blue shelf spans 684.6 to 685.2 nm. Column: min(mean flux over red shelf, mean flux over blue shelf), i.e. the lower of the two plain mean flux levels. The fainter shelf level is 7.3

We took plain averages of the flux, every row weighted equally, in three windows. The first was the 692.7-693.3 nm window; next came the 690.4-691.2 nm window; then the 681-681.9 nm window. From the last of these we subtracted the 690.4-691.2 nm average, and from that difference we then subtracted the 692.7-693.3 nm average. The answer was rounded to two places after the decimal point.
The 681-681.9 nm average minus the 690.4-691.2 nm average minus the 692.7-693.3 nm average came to -8.35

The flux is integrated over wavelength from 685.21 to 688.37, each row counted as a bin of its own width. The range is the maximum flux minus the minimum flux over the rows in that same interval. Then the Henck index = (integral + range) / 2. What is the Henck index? 15.2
